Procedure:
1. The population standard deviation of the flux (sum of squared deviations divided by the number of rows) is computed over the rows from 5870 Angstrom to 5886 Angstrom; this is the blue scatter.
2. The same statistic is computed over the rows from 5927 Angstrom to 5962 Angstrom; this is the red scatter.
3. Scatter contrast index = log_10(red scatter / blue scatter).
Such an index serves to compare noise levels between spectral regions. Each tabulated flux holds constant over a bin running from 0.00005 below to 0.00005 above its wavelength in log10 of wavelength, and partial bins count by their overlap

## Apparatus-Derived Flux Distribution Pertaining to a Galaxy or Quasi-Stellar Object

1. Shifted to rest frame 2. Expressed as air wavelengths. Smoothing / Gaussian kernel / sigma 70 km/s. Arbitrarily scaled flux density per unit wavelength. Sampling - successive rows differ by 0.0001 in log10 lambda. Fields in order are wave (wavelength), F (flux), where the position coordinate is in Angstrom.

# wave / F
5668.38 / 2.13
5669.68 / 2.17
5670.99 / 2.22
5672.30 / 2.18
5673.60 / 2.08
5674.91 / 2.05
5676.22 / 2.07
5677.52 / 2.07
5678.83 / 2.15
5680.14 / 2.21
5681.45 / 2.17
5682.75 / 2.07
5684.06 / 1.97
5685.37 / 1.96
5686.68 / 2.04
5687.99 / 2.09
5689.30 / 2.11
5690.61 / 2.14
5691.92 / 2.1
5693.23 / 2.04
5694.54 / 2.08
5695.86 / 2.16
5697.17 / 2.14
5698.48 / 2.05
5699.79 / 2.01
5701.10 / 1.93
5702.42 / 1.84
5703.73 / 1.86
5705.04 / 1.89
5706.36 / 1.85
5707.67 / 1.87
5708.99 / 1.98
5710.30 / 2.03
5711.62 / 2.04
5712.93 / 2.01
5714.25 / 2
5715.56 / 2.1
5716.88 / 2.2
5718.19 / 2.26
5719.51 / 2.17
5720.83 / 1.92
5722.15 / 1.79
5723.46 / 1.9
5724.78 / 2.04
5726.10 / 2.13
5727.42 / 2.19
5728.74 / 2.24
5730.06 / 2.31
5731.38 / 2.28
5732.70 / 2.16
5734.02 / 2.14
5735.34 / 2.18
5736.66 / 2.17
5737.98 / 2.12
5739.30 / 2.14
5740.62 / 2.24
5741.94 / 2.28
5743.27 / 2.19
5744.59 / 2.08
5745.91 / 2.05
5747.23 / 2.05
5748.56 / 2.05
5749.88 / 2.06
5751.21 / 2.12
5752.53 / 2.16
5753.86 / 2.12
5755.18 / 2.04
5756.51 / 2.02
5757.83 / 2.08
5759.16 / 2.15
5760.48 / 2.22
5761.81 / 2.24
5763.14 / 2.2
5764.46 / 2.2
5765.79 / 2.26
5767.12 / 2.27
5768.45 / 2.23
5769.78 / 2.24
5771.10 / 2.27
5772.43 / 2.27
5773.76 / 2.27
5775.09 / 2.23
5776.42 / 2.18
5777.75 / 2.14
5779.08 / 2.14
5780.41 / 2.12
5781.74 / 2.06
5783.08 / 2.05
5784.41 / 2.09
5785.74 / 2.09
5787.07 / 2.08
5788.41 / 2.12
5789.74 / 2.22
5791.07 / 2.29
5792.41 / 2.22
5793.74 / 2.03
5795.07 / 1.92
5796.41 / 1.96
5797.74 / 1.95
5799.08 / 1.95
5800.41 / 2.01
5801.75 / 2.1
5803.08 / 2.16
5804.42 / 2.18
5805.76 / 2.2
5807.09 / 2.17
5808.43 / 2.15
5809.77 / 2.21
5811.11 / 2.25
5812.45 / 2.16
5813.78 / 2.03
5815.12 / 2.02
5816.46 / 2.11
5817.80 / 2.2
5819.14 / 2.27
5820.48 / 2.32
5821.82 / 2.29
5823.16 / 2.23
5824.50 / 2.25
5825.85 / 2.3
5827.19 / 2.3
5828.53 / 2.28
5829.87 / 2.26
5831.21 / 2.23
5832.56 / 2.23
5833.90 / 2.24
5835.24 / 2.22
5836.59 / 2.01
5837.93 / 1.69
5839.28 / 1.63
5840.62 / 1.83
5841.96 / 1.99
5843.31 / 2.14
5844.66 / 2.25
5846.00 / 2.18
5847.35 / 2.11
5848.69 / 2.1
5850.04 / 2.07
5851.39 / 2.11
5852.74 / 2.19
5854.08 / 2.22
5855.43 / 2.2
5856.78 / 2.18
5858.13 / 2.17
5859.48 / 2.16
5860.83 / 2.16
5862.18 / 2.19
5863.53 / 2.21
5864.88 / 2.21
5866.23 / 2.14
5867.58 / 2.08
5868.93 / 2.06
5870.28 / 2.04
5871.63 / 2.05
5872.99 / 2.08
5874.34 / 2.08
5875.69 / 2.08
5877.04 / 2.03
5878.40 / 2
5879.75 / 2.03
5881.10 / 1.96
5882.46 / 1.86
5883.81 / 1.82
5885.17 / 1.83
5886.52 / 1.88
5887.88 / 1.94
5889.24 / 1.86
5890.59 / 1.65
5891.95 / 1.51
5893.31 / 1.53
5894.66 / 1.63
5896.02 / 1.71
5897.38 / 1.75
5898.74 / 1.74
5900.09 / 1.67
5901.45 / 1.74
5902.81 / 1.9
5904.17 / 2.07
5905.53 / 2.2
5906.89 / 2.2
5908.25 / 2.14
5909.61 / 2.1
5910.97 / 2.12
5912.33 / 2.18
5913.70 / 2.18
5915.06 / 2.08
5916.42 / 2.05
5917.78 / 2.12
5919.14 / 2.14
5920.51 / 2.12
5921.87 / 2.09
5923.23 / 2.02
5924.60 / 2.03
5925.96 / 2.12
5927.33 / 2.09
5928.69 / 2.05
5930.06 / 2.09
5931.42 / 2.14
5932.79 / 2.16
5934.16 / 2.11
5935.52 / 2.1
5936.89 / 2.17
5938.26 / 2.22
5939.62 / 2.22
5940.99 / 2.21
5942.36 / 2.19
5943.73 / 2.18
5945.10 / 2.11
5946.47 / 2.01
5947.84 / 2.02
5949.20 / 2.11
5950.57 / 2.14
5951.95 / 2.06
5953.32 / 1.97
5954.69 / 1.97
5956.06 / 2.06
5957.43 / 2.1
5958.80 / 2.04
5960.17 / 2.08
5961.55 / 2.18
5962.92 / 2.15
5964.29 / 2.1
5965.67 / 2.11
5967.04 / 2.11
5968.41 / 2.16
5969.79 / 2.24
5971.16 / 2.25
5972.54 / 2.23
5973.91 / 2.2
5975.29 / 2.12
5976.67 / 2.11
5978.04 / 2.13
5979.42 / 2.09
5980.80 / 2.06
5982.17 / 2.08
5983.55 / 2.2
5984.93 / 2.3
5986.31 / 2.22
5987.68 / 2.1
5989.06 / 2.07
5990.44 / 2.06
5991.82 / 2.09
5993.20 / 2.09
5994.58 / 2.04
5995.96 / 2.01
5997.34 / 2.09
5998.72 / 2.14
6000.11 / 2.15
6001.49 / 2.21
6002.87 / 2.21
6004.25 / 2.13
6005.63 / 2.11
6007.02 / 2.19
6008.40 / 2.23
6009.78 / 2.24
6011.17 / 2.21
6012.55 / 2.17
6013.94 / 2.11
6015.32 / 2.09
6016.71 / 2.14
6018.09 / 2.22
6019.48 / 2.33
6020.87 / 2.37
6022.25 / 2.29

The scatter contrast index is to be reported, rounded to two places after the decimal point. -0.12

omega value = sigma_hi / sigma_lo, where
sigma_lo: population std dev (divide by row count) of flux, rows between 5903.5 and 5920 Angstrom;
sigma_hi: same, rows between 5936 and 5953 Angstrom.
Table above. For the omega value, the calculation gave 1.5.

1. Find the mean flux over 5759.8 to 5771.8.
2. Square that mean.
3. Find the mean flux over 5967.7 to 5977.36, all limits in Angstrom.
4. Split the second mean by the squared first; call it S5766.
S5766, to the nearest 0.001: 0.437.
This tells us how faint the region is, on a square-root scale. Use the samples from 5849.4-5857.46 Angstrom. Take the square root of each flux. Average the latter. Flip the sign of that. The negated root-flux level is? -1.47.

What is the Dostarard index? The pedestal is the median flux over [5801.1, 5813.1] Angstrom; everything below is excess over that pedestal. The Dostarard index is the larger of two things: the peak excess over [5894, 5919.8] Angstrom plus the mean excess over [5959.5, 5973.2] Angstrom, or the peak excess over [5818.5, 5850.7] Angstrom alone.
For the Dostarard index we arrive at 0.15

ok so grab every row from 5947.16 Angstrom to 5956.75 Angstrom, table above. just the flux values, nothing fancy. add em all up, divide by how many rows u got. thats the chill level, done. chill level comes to 2.05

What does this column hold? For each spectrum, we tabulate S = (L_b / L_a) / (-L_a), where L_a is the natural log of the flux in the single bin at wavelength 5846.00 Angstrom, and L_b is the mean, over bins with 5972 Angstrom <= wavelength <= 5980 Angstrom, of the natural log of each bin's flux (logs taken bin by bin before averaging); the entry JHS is -1.26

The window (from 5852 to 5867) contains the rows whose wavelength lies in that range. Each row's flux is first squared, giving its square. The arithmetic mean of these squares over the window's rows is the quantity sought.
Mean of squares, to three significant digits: 4.77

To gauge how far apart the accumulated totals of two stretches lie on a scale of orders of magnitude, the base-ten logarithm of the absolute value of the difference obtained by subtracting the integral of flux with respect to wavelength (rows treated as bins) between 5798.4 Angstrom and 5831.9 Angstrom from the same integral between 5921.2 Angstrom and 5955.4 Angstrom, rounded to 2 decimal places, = 0.10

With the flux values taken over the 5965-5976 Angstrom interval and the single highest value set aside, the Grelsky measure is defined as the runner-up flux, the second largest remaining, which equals 2.24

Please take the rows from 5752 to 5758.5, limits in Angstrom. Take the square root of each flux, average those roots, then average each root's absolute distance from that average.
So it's 0.015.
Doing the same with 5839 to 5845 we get 0.069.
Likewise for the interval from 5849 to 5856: 0.019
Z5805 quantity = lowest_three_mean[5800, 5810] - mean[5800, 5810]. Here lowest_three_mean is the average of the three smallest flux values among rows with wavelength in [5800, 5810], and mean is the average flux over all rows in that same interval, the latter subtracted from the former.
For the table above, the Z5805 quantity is -0.061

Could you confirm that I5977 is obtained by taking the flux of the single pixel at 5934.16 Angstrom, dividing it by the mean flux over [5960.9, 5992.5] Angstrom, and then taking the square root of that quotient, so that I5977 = 0.99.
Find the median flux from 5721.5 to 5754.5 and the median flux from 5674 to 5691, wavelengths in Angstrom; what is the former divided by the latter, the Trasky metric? 1.03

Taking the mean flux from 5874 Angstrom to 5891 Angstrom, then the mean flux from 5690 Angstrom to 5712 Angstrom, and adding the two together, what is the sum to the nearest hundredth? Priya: 3.93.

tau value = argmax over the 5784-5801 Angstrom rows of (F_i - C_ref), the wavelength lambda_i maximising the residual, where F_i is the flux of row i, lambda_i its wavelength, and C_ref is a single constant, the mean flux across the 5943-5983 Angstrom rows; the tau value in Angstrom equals 5791.07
